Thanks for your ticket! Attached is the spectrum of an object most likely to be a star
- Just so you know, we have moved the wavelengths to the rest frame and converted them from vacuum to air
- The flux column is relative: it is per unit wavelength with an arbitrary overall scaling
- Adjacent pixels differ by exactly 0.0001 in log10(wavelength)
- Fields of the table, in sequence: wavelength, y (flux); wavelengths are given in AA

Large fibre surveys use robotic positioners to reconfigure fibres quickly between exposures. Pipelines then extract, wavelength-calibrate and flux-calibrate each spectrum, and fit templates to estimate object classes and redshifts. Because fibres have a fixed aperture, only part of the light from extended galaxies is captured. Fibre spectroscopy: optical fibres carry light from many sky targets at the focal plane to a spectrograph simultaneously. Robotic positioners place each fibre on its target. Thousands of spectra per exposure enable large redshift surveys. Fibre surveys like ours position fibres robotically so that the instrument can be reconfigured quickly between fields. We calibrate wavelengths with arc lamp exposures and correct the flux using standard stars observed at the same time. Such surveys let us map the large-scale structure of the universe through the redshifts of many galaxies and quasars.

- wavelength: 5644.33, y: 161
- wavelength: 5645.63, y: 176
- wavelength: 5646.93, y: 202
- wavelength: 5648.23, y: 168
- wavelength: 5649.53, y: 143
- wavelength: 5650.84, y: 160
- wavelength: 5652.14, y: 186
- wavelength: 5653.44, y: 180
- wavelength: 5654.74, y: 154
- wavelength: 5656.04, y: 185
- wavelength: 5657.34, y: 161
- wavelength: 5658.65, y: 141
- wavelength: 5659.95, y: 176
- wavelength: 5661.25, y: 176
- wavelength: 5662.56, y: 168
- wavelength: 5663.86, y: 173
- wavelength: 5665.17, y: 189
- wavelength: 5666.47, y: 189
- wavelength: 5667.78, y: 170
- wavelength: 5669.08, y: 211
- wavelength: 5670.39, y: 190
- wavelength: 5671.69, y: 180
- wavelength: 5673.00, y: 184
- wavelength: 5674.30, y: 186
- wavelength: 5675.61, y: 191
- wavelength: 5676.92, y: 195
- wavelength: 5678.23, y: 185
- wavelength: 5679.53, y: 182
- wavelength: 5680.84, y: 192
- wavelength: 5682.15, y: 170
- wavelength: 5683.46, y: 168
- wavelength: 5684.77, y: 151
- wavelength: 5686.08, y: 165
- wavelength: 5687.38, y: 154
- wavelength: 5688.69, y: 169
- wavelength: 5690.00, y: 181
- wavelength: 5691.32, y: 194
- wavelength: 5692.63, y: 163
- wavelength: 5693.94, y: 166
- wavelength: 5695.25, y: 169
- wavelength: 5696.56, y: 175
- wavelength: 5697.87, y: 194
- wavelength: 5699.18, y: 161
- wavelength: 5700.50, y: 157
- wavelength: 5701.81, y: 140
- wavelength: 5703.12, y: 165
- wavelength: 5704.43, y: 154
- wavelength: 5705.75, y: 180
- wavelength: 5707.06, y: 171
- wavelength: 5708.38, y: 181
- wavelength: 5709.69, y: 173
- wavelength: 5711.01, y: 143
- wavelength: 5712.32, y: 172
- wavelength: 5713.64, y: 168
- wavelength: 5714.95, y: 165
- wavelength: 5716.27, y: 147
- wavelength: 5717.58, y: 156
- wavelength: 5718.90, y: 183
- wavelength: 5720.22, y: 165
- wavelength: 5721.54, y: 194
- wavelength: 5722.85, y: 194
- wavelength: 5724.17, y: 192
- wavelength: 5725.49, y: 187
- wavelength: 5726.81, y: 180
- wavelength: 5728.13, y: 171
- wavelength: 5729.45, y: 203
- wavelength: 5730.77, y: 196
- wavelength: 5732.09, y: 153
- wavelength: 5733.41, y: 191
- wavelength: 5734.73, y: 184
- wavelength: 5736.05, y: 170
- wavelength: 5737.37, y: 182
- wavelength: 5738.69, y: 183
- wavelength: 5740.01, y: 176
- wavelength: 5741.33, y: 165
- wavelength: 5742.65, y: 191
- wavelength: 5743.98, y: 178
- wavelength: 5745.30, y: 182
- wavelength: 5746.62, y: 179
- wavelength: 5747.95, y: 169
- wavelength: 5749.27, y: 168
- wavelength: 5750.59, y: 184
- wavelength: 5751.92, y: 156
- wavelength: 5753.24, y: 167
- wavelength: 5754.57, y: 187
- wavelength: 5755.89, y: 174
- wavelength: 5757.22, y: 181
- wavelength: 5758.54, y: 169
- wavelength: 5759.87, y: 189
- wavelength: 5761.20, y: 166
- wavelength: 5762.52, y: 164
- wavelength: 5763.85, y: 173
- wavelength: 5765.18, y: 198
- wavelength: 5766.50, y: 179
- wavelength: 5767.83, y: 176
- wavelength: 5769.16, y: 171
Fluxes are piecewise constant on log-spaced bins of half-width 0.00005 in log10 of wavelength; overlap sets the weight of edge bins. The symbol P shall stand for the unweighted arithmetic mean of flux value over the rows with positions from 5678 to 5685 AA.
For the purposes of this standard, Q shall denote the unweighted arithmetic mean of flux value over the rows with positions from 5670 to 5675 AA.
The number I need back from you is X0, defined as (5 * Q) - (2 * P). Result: 576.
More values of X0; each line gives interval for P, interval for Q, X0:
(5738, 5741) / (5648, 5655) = 467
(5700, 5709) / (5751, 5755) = 522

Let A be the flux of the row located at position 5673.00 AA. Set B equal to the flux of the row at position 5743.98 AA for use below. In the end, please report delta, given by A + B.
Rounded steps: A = 184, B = 178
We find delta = 362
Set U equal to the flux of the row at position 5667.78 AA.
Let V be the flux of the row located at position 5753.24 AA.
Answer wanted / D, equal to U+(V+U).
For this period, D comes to 507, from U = 170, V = 167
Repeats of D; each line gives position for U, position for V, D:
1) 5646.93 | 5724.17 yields 596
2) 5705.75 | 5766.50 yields 539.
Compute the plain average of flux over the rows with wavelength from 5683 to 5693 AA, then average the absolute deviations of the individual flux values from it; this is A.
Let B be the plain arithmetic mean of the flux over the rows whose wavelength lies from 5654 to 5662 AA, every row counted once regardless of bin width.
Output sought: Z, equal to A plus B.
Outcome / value 175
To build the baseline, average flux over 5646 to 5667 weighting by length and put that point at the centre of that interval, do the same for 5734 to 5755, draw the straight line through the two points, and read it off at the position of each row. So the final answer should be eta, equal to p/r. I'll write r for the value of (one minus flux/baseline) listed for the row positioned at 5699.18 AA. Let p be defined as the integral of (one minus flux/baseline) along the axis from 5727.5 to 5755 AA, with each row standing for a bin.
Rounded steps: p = -0.3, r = 0.07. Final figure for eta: -4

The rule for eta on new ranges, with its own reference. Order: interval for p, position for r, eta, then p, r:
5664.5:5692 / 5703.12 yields -23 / -1.2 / 0.05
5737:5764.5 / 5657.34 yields 3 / 0.2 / 0.06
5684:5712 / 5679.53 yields -21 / 1.1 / -0.05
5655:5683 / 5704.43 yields -11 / -1.3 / 0.12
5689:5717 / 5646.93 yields -6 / 1.1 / -0.18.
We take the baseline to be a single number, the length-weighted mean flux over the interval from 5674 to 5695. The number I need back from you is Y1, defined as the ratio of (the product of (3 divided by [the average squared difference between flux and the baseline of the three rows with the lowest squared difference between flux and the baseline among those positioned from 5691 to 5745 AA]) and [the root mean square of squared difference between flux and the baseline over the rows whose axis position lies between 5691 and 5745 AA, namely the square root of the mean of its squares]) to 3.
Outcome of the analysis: 179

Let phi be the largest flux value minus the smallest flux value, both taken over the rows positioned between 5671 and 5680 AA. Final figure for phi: 15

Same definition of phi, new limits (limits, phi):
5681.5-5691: 30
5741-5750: 26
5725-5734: 50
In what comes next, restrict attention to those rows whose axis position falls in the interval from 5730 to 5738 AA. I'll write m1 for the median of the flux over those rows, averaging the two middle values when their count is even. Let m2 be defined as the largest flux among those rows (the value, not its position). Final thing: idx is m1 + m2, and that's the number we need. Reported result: 379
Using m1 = 183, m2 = 196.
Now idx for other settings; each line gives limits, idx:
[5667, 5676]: 397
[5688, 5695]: 363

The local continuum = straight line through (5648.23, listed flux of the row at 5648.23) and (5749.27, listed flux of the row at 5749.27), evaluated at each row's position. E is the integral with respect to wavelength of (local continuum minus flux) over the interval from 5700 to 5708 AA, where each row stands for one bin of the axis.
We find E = 48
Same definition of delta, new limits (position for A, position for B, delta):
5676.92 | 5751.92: 351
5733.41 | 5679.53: 373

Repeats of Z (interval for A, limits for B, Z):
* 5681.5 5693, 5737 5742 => 186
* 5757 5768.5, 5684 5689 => 168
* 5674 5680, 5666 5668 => 184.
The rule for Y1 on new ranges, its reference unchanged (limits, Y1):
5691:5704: 10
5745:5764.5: 18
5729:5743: 13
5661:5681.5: 39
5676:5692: 8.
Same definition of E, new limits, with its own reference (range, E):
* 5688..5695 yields -43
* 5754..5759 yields -50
